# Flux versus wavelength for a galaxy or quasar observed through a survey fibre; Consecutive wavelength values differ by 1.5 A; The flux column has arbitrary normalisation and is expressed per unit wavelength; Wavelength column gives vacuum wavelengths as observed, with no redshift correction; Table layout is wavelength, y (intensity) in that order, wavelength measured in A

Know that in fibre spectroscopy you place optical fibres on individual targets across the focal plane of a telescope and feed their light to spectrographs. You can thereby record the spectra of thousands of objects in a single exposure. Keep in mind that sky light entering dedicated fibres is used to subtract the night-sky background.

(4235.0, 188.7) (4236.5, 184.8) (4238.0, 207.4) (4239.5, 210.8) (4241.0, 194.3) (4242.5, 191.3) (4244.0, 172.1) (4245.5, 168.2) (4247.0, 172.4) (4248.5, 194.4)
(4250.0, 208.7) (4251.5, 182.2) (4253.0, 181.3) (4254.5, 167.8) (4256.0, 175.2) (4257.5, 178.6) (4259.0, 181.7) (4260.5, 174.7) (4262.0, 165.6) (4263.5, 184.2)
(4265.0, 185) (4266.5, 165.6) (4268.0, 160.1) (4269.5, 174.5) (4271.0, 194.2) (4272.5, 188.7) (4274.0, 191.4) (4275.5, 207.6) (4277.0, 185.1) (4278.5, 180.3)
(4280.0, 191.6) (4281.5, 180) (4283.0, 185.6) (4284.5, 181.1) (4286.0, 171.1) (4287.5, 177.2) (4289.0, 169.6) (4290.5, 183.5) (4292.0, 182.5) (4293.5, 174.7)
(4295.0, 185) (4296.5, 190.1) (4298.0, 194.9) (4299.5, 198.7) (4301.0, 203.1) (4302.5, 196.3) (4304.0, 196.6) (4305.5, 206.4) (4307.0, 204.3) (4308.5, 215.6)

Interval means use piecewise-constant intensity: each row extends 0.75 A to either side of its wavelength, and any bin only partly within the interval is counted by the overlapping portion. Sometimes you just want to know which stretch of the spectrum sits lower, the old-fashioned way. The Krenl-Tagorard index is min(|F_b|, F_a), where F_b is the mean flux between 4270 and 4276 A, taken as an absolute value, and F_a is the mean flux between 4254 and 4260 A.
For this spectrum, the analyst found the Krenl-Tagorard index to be 176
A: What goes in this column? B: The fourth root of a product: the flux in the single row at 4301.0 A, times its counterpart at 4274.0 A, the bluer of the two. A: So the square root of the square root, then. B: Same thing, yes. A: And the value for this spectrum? 14.0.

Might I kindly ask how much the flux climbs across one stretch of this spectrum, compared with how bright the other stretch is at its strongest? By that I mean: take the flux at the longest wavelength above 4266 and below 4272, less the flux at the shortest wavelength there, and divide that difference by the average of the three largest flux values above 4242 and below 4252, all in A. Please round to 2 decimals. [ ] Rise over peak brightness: 0.14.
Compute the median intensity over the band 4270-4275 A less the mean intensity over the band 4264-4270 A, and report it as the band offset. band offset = 20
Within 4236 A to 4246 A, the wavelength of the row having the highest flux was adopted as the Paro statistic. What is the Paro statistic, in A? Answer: 4239.5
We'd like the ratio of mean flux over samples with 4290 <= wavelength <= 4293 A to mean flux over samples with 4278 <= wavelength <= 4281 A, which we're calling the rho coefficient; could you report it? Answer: 0.98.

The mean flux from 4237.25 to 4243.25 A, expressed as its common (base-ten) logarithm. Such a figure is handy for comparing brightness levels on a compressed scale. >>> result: 2.30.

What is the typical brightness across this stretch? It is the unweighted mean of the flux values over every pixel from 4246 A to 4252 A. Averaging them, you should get 189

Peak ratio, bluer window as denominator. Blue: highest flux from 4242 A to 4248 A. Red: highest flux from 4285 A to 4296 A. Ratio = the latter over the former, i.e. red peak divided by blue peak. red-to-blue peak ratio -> 0.97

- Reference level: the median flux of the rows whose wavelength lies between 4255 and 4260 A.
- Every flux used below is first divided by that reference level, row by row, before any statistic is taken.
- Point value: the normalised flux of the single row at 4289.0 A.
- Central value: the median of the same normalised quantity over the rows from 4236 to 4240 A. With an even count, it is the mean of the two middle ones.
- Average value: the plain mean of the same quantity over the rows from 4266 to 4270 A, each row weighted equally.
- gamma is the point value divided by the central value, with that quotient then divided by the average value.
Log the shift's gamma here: 0.88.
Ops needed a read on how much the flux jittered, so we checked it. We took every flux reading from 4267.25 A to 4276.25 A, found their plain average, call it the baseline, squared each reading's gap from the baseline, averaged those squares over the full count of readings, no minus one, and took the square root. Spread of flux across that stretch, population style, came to 15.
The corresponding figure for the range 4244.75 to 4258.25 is 12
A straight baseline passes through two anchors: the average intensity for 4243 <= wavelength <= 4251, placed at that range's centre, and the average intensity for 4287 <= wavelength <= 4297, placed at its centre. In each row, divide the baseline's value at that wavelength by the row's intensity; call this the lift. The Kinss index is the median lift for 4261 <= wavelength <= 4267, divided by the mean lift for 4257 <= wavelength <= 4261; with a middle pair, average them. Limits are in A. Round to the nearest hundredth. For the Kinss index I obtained 1.02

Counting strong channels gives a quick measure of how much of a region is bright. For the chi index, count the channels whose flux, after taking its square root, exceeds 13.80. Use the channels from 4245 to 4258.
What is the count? 2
